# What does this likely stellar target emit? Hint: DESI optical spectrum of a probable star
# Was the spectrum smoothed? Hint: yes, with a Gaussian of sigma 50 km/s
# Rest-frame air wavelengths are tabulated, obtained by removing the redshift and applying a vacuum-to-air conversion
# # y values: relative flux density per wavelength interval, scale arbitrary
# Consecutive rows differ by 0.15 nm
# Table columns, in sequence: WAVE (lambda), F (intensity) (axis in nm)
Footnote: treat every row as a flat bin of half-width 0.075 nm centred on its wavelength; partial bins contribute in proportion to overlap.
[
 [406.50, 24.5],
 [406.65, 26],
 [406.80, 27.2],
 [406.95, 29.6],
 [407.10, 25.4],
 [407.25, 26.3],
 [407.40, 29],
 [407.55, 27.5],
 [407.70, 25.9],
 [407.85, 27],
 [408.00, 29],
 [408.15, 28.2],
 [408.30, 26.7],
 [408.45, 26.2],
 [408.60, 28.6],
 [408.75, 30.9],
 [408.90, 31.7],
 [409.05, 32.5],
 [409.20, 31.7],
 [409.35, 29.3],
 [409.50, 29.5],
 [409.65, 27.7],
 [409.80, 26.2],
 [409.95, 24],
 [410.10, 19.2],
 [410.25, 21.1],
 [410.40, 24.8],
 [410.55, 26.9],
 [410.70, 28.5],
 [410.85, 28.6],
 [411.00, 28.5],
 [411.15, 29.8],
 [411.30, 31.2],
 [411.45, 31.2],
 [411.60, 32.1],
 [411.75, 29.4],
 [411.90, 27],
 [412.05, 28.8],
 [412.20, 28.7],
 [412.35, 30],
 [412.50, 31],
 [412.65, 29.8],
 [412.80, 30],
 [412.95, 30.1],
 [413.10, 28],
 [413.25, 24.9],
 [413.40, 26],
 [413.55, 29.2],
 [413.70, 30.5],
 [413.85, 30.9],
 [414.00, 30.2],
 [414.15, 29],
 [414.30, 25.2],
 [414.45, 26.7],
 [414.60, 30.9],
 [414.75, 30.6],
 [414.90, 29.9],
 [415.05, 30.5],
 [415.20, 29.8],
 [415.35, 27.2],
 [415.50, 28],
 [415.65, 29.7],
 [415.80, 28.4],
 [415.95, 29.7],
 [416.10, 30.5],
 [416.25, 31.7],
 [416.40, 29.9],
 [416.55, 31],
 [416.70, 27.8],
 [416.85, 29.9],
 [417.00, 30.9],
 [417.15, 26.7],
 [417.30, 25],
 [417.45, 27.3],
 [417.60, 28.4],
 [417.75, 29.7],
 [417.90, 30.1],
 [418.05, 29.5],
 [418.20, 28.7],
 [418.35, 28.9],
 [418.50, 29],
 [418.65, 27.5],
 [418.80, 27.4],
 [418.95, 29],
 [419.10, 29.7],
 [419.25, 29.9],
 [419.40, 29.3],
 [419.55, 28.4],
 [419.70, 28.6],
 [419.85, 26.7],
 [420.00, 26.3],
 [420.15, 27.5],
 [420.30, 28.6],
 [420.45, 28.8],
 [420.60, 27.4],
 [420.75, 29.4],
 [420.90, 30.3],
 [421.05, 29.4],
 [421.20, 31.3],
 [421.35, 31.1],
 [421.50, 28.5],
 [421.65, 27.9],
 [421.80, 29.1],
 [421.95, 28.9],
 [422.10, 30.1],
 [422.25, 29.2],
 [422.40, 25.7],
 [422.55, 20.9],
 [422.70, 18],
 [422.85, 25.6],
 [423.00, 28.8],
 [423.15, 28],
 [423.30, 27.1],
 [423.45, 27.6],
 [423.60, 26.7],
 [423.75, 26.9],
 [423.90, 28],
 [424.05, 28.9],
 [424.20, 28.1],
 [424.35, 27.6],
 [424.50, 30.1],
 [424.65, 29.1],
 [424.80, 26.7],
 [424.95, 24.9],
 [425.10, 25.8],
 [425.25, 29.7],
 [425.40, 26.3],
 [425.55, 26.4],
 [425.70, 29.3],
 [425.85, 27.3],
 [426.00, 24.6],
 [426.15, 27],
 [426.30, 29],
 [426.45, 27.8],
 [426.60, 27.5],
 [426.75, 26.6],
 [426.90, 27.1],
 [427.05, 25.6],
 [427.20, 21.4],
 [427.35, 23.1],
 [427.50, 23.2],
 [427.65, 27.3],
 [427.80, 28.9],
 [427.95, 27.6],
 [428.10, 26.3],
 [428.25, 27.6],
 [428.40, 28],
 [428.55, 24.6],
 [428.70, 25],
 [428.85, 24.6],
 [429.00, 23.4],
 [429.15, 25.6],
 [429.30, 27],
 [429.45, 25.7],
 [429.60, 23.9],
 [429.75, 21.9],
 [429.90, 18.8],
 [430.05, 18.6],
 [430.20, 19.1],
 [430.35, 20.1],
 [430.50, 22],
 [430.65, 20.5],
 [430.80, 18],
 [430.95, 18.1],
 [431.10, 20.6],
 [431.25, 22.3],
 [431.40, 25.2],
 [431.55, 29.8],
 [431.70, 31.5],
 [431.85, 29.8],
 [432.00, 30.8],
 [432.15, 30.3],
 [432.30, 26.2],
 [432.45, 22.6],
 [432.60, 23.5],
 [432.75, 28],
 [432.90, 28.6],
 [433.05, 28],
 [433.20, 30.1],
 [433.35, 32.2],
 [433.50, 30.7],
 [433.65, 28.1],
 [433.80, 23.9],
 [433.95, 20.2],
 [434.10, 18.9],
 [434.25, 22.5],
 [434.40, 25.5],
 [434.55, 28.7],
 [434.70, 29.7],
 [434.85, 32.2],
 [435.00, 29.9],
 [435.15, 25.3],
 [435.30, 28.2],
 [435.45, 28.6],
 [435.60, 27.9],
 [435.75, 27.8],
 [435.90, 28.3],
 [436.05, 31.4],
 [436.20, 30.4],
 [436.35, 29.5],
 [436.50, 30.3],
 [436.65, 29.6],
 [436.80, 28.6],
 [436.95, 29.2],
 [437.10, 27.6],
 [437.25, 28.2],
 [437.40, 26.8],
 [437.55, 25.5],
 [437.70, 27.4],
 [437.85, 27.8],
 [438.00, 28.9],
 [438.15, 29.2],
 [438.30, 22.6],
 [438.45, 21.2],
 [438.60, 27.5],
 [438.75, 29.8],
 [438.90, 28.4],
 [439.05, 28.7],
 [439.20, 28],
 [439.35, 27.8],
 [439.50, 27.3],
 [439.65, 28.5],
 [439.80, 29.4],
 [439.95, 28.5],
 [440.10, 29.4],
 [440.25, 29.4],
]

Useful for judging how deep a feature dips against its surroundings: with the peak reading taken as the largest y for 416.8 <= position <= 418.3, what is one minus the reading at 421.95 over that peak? 0.06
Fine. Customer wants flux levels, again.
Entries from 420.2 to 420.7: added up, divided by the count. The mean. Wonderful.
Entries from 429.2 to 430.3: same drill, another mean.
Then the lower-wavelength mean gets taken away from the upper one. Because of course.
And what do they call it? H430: -6.1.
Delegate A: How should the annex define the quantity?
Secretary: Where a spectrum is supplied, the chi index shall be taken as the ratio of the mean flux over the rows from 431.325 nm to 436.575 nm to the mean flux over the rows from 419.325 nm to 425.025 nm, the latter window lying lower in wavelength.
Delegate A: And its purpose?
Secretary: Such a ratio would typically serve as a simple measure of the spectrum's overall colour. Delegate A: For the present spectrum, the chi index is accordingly 1.00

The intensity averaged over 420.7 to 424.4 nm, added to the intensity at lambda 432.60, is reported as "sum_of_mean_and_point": 51.2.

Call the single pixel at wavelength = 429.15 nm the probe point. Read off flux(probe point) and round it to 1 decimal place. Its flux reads 25.6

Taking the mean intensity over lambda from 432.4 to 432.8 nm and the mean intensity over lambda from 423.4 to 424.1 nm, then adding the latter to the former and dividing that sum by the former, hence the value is 2.12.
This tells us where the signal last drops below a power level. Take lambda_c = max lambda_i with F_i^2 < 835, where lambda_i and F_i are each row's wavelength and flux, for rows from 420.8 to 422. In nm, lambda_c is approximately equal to 421.65 nm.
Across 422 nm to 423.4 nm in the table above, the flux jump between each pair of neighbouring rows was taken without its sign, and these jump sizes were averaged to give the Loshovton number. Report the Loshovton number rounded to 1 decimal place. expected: 3.1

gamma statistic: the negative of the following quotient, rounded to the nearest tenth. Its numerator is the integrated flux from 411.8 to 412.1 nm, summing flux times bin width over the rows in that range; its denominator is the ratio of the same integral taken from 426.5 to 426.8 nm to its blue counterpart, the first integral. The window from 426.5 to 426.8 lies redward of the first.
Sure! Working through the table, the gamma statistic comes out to -8.6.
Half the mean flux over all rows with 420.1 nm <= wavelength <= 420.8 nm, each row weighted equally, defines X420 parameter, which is 14.2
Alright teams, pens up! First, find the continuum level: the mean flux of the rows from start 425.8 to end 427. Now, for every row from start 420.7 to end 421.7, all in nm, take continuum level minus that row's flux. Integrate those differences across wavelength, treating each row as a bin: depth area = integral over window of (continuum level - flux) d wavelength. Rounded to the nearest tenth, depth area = -2.7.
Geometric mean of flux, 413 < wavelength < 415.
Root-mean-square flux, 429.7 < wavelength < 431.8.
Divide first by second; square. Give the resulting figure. 1.6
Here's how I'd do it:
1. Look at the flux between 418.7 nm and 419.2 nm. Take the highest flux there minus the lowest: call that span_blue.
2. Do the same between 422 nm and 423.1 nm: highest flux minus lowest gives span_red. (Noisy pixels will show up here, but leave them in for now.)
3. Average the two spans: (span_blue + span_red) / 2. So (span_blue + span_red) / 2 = 7.2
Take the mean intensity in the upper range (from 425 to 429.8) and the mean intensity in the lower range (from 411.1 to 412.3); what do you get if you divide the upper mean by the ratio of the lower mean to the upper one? 22.9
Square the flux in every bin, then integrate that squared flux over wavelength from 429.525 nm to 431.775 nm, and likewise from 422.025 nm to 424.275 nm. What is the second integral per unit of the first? 1.44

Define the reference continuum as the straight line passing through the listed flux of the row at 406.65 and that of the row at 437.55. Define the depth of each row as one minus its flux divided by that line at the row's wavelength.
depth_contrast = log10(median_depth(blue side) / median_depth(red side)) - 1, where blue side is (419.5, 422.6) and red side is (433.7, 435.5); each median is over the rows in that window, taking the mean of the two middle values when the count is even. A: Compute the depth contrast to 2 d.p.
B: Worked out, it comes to -0.67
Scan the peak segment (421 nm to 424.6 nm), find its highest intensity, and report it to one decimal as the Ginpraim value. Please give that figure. 31.3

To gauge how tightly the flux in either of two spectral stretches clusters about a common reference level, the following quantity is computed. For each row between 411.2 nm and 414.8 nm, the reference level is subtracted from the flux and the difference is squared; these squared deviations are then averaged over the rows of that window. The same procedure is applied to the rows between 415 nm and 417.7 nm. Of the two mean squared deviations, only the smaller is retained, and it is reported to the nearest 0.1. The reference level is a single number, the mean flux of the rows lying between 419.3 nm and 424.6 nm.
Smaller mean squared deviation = 4.3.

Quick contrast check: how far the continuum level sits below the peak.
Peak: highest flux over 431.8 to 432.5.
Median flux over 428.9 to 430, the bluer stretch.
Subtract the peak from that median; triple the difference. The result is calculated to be -21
